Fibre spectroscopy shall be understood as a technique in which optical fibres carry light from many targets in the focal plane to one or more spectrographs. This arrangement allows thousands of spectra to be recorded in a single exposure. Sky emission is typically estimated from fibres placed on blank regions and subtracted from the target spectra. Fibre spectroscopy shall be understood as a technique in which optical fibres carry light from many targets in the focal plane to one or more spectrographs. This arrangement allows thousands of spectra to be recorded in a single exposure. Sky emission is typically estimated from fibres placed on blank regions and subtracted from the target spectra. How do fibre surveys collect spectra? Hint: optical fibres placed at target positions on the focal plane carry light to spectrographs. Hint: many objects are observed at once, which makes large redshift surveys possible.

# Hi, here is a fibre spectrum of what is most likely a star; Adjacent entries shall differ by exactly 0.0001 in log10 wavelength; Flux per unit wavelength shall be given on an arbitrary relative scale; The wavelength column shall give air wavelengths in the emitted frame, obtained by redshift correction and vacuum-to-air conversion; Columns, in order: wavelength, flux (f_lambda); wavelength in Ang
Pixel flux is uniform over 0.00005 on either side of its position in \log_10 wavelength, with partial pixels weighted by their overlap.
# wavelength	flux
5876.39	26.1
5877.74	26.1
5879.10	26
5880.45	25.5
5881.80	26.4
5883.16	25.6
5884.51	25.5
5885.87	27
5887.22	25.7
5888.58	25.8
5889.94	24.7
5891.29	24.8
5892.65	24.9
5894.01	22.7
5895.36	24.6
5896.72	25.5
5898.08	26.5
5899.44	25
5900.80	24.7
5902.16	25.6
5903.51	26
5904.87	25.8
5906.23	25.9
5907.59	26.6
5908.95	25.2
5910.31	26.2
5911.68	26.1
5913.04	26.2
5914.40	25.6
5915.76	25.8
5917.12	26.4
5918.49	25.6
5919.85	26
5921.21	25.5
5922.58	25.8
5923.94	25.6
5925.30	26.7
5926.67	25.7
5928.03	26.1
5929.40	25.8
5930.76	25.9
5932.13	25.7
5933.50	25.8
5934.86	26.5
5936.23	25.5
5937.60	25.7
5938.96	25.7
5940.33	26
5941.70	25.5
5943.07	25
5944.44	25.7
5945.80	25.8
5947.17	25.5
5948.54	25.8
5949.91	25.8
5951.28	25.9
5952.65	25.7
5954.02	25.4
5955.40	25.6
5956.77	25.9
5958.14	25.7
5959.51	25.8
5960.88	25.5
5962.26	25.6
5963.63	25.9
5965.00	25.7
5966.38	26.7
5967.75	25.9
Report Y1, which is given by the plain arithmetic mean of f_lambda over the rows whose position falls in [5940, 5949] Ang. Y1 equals 25.6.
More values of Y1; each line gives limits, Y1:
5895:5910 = 25.6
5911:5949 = 25.8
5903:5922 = 25.9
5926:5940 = 25.8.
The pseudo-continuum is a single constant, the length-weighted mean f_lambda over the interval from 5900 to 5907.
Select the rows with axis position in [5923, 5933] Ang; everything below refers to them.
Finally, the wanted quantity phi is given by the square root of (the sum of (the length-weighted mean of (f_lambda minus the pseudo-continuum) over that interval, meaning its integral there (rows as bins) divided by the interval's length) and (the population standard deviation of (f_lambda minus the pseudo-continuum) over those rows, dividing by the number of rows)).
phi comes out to 0.80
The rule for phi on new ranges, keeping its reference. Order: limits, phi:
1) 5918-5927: 0.78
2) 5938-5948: 0.52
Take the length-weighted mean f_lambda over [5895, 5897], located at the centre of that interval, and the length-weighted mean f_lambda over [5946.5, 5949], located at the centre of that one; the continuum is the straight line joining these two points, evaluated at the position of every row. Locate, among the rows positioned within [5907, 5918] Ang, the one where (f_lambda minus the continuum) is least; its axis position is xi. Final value 5908.95 Ang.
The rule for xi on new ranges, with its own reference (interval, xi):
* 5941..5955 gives 5943.07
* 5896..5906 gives 5900.80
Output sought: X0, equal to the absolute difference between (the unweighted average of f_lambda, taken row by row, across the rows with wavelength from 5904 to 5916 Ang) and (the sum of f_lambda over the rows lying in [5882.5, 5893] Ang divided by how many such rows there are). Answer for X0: 0.43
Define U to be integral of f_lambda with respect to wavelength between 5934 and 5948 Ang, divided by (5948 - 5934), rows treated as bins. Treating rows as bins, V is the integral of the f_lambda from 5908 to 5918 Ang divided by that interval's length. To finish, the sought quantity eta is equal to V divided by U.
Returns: 1.01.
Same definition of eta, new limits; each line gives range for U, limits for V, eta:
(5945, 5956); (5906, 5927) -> 1.01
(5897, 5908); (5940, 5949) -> 0.99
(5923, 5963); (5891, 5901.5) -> 0.96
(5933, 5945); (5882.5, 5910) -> 0.99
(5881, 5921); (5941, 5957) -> 1.00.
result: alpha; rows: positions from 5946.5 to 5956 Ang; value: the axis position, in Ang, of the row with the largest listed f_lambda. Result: 5951.28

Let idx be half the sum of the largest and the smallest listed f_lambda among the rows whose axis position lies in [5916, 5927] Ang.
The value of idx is 26.1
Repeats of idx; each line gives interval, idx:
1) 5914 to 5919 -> 26.0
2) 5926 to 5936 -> 26.1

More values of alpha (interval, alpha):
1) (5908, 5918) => 5917.12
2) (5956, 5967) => 5966.38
